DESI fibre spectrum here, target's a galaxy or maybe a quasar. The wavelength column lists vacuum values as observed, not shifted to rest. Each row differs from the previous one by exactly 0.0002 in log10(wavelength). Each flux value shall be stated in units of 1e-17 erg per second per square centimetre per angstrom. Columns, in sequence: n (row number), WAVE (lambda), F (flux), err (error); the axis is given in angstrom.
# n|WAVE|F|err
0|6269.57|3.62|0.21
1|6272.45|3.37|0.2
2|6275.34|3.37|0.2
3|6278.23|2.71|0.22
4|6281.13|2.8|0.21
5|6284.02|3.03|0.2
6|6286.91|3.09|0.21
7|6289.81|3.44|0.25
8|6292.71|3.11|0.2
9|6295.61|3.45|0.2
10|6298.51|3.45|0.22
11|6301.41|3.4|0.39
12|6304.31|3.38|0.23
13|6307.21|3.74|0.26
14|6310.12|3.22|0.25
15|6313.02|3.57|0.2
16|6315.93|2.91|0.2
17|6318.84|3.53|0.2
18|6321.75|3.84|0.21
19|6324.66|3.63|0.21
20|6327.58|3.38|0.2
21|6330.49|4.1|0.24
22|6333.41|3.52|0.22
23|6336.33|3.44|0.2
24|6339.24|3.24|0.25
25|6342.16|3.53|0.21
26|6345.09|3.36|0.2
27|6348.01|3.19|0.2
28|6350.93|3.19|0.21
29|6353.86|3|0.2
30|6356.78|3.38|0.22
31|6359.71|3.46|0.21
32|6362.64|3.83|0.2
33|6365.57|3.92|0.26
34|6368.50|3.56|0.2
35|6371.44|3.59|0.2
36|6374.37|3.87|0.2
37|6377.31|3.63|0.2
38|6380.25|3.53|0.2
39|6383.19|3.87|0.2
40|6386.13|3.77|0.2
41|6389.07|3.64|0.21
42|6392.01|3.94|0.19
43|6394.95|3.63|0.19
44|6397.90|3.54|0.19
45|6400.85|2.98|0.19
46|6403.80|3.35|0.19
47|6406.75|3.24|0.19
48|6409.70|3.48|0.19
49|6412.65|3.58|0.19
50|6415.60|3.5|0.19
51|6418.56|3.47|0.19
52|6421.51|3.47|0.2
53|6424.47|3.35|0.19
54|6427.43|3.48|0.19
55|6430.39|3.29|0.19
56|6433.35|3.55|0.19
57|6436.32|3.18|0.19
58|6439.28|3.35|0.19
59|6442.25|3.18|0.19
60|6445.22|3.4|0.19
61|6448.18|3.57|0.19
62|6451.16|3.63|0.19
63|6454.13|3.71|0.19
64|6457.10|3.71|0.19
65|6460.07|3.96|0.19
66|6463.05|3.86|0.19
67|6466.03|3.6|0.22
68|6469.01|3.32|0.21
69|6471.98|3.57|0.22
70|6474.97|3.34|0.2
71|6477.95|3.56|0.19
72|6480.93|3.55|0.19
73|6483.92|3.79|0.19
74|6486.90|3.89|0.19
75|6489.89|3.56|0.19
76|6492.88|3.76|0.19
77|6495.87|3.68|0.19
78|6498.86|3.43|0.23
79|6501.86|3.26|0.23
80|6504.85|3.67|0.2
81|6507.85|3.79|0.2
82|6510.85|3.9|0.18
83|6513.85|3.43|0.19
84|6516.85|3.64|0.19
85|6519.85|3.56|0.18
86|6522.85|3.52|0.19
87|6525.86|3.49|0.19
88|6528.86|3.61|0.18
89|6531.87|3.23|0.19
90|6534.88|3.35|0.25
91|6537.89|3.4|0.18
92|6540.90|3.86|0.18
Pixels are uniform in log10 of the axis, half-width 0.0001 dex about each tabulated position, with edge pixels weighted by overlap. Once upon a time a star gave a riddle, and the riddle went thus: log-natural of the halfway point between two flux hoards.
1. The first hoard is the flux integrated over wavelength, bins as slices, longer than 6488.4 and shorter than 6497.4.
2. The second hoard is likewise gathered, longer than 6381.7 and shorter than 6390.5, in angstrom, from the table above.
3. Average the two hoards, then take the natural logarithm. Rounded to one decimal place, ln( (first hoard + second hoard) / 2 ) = 3.5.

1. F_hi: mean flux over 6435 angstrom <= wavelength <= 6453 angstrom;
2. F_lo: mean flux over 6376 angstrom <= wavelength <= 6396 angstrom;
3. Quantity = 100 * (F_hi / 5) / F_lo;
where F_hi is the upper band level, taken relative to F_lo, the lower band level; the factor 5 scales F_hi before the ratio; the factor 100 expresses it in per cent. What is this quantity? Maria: 18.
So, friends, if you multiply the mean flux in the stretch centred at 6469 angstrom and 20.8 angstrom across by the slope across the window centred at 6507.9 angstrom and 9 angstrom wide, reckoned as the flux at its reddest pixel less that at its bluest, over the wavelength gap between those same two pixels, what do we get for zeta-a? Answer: 0.14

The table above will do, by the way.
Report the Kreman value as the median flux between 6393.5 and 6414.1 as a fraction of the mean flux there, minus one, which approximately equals 0.024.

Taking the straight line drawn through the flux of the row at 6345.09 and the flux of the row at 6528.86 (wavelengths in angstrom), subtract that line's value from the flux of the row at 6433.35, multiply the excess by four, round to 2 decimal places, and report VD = 0.28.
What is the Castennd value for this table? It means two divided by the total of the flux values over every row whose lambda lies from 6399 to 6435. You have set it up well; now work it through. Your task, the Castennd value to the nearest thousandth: 0.049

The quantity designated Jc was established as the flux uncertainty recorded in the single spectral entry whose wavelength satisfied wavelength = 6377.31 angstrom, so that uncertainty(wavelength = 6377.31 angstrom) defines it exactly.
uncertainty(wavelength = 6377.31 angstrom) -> 0.2000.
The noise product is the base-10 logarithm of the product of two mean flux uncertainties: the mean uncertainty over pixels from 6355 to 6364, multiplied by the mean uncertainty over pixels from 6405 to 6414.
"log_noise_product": -1.40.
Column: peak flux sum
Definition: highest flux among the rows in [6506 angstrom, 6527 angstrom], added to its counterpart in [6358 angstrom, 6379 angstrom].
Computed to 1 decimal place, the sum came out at 7.8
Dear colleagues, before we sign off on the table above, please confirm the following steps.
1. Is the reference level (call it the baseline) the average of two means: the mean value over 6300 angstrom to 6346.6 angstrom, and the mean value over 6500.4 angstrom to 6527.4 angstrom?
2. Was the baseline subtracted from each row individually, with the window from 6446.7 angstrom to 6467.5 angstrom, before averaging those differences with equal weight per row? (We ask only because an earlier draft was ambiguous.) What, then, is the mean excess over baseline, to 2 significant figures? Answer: 0.18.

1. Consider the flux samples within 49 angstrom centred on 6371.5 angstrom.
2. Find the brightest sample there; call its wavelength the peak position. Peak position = 6392.01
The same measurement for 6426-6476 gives 6460.07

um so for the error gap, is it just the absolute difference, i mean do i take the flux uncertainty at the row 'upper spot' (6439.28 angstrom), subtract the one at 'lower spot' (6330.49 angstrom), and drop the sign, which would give 0.050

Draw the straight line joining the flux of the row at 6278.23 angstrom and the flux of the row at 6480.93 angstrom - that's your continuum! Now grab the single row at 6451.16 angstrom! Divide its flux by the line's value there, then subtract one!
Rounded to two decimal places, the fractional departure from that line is 0.06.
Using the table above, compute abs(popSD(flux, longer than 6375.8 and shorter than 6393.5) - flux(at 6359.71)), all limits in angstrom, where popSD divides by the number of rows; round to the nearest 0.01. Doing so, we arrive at 3.32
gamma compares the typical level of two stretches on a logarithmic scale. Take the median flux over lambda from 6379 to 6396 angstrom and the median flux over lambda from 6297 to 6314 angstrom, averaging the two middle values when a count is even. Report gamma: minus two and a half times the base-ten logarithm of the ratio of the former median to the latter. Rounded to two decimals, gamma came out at -0.09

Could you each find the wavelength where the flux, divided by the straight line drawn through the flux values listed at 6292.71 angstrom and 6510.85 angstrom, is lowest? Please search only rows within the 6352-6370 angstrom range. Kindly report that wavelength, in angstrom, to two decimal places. 6353.86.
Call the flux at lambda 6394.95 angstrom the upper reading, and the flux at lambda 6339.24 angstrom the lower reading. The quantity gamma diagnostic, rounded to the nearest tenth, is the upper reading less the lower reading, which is 0.4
